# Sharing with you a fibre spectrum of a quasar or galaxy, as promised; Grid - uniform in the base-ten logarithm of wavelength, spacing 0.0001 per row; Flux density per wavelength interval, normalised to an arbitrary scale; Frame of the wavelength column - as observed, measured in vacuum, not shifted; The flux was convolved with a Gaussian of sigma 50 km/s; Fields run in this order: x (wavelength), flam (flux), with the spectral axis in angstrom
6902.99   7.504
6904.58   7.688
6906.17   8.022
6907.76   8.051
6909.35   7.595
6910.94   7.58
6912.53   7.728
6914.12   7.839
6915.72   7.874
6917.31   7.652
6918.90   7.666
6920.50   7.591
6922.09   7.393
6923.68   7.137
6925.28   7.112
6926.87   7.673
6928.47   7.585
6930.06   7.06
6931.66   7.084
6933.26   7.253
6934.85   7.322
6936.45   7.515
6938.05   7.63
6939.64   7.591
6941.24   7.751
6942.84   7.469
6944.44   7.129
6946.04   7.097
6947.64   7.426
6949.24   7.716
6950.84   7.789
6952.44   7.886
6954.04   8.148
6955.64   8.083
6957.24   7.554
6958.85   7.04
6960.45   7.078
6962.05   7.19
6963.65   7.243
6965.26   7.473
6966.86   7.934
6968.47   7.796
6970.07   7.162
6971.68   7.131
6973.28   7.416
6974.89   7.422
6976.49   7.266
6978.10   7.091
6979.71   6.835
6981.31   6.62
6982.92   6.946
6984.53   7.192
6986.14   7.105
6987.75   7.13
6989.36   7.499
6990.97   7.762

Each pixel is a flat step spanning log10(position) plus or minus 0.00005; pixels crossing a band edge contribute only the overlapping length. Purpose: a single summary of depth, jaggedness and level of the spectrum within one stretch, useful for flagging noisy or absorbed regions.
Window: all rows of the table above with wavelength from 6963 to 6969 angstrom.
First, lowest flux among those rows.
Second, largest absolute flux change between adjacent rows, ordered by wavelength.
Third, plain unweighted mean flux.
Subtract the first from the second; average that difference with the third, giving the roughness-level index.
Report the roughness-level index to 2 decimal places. 0.41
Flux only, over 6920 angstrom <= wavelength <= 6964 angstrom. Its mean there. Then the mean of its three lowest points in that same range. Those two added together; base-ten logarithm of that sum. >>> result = 1.162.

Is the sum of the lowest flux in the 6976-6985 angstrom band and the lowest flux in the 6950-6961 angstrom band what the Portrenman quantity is 13.7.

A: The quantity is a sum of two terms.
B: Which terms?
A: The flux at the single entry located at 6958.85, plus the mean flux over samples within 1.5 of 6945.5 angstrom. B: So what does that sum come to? 14.2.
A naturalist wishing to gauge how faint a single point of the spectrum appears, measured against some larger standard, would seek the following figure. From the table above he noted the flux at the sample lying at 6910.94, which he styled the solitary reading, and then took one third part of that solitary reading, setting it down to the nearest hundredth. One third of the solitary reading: 2.53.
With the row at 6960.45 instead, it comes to 2.36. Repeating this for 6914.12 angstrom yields 2.61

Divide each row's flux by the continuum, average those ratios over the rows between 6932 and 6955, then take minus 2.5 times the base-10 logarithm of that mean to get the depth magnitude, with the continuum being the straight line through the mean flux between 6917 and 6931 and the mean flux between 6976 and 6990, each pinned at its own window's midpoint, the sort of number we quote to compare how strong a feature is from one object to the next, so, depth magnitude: -0.04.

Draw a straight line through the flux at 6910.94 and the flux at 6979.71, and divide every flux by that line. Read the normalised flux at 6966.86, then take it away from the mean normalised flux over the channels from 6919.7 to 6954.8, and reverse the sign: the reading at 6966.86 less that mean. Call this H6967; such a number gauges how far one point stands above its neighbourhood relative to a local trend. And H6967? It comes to 0.113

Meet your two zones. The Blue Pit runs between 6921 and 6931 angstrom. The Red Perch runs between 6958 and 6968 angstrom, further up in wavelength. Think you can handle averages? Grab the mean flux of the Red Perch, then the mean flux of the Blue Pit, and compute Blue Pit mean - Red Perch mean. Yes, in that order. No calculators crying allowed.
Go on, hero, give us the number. 0.0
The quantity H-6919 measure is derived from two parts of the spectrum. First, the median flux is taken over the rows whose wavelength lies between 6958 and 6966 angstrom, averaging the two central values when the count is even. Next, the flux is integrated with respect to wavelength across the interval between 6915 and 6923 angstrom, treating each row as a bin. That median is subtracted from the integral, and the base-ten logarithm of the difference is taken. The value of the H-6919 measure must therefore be 1.73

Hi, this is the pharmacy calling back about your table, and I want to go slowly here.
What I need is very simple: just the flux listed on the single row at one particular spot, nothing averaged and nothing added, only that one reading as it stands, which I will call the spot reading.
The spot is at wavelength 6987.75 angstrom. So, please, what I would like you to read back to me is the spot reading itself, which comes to 7.13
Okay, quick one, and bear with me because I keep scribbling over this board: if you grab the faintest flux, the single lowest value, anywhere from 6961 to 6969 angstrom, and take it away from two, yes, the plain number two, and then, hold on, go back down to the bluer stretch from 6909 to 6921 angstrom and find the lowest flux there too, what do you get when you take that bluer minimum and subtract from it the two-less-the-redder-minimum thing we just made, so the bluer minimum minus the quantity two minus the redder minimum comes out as 12.8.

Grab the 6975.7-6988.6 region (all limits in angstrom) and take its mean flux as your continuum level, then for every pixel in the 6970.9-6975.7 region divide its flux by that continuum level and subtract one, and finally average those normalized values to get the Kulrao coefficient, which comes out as 0.043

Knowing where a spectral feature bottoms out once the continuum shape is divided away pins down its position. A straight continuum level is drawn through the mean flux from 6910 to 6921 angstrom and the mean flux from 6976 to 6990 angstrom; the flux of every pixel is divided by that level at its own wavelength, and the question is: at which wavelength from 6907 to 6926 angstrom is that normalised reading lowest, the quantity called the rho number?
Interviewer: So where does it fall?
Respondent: 6925.28 angstrom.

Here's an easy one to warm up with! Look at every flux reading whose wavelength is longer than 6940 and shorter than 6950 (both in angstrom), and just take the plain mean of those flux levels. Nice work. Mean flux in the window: 7.43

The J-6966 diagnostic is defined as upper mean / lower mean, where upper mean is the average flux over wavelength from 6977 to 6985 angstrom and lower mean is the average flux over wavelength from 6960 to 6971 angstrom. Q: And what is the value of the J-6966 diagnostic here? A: 0.94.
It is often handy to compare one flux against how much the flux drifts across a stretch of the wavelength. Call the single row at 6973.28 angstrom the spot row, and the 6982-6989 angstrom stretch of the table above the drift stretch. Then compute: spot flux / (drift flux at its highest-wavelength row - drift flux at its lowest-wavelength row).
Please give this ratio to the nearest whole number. 40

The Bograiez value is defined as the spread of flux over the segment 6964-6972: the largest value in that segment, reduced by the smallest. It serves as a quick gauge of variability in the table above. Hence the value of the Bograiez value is 0.80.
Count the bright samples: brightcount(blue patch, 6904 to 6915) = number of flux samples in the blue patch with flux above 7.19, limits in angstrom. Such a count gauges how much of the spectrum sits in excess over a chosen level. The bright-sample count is 7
